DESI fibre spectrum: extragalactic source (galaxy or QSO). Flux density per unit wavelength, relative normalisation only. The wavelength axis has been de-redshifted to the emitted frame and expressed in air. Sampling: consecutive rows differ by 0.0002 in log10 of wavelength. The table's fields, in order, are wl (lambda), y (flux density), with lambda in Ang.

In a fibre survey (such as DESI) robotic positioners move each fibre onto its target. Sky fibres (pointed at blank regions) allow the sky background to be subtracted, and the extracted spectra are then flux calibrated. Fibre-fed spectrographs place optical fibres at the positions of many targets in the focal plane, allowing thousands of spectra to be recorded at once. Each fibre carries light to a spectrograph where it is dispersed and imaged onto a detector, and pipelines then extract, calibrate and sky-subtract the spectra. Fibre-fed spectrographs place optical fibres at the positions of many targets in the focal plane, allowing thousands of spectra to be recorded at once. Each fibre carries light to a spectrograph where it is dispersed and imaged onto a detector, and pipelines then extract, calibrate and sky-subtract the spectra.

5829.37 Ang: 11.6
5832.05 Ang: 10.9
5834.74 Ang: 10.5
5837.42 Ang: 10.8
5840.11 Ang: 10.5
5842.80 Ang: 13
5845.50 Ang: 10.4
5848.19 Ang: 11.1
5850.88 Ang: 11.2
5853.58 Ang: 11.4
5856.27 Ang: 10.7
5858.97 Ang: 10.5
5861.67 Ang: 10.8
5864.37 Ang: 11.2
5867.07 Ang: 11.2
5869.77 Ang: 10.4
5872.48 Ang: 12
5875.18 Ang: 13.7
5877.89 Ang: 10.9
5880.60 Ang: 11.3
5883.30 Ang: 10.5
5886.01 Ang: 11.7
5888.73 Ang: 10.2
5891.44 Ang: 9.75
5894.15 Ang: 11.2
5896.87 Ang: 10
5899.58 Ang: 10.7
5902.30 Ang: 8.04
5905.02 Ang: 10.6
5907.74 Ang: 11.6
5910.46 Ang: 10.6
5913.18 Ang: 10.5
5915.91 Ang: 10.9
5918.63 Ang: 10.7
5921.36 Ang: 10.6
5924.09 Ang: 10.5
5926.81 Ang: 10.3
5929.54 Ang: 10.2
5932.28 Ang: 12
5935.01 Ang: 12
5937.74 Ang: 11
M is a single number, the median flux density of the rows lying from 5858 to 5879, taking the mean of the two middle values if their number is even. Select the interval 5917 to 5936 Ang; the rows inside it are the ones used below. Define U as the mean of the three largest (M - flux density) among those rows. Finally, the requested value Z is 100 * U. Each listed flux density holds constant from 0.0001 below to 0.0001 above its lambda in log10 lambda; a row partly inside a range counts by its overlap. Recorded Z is 72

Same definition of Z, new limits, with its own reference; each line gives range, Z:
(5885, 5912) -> 179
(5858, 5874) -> 48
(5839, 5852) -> 38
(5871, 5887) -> 15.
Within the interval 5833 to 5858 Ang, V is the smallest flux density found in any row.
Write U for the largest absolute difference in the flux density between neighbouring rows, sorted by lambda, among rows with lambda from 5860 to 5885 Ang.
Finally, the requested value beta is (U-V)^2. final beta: 57.8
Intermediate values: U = 2.80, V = 10.4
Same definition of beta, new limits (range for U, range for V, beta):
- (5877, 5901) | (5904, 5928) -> 77.4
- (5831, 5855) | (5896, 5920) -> 29.6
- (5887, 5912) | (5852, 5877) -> 59.9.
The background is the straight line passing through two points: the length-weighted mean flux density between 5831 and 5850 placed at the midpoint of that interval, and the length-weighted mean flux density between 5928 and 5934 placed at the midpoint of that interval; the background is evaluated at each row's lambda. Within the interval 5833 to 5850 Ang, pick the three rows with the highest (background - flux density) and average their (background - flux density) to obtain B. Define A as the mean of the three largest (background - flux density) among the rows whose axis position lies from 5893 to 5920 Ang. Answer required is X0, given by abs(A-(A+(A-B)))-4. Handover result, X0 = -2.99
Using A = 1.6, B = 0.6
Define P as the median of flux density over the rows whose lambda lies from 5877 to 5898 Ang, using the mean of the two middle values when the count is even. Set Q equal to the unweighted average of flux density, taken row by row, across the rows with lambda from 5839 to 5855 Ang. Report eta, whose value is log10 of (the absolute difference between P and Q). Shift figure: -0.2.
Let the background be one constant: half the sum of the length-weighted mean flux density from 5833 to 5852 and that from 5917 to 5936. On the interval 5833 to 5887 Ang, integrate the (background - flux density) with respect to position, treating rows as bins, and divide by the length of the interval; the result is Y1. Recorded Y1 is -0.21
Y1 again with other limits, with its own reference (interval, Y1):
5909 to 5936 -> 0.16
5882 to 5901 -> 0.40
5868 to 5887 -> -0.52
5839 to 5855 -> -0.30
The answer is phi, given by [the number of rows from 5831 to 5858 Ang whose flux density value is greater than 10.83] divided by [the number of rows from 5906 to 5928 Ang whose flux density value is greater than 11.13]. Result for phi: 5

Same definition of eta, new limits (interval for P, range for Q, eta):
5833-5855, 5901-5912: -0.1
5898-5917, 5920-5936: -0.5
